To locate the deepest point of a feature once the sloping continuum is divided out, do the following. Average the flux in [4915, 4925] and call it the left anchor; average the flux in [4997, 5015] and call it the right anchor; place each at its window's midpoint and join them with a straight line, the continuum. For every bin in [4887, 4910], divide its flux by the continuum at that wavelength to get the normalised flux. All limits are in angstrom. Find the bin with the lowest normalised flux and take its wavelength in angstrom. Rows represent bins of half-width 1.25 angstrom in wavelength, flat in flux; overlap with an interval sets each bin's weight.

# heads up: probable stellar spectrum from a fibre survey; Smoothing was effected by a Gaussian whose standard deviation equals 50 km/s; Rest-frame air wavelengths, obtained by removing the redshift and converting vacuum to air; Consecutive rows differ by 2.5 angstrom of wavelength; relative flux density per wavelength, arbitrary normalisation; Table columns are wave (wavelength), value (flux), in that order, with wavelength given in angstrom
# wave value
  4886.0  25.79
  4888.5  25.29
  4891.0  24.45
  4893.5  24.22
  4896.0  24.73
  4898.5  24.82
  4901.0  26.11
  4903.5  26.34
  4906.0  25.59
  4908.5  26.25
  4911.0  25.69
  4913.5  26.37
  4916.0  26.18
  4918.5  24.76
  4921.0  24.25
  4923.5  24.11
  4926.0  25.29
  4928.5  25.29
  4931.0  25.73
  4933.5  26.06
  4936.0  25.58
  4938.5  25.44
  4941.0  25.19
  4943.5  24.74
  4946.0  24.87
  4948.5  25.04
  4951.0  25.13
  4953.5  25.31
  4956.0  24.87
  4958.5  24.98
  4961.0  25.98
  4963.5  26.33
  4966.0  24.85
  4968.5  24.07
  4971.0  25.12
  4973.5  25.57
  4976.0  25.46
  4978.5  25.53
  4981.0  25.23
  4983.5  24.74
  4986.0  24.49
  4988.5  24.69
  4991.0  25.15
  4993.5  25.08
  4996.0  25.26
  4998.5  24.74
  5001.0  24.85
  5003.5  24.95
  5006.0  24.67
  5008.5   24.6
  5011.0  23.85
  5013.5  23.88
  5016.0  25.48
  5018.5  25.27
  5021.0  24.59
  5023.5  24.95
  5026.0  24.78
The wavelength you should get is 4893.5 angstrom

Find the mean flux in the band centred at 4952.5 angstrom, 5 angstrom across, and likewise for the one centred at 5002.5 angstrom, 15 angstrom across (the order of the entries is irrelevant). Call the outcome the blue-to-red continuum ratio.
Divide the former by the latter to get 1.02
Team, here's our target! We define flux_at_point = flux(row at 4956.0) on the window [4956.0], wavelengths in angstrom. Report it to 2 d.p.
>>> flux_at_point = 24.87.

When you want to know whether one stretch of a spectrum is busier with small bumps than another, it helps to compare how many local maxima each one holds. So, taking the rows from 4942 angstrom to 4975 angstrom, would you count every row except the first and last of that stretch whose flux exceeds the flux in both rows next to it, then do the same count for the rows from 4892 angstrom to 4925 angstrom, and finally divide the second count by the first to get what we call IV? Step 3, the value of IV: 1.5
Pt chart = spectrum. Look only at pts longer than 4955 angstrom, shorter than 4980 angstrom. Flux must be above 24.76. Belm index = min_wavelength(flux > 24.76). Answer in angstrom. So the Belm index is 4956.0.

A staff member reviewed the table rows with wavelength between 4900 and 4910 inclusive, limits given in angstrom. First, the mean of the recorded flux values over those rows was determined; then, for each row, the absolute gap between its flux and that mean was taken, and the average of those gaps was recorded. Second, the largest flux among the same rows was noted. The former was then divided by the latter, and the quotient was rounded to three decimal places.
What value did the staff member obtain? 0.009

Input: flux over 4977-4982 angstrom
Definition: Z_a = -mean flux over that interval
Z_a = -25.4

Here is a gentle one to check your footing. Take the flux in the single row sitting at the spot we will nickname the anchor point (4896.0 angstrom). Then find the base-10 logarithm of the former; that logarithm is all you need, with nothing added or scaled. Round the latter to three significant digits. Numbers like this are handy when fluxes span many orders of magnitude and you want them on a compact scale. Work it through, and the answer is 1.39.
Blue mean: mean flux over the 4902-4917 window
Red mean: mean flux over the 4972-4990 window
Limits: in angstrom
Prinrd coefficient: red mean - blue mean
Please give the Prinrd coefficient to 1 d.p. -1.0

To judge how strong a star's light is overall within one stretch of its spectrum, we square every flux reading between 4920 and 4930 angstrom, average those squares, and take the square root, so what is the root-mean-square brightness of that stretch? 24.7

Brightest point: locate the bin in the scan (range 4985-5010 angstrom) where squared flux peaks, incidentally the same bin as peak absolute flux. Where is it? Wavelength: 4996.0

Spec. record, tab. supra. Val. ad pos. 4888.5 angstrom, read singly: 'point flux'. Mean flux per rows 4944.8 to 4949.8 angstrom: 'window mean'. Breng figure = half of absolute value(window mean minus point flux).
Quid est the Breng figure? 0.17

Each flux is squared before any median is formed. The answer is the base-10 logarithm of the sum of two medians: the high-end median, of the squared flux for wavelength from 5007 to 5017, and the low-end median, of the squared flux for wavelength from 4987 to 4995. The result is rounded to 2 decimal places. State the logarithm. 3.09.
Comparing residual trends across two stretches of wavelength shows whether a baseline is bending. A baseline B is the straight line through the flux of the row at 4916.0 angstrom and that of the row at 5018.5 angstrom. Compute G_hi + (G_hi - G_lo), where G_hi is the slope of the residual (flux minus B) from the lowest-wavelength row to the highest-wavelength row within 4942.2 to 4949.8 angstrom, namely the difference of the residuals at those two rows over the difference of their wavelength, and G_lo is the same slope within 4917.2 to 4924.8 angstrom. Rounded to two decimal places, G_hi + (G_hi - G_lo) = 0.26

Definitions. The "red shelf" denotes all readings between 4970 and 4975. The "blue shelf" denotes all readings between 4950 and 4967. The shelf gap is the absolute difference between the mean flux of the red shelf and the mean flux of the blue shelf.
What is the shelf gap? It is 0.0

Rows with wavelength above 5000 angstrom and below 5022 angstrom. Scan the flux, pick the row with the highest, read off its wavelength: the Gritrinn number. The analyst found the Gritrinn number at 5016.0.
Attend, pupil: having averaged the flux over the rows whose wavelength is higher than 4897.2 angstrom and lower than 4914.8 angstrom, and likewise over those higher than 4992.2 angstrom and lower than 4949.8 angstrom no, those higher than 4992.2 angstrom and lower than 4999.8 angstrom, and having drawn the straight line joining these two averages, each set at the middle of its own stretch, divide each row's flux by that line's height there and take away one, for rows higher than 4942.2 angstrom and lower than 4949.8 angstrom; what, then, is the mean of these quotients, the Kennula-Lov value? -0.024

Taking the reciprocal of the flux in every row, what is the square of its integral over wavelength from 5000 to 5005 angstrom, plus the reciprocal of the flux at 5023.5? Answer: 0.080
